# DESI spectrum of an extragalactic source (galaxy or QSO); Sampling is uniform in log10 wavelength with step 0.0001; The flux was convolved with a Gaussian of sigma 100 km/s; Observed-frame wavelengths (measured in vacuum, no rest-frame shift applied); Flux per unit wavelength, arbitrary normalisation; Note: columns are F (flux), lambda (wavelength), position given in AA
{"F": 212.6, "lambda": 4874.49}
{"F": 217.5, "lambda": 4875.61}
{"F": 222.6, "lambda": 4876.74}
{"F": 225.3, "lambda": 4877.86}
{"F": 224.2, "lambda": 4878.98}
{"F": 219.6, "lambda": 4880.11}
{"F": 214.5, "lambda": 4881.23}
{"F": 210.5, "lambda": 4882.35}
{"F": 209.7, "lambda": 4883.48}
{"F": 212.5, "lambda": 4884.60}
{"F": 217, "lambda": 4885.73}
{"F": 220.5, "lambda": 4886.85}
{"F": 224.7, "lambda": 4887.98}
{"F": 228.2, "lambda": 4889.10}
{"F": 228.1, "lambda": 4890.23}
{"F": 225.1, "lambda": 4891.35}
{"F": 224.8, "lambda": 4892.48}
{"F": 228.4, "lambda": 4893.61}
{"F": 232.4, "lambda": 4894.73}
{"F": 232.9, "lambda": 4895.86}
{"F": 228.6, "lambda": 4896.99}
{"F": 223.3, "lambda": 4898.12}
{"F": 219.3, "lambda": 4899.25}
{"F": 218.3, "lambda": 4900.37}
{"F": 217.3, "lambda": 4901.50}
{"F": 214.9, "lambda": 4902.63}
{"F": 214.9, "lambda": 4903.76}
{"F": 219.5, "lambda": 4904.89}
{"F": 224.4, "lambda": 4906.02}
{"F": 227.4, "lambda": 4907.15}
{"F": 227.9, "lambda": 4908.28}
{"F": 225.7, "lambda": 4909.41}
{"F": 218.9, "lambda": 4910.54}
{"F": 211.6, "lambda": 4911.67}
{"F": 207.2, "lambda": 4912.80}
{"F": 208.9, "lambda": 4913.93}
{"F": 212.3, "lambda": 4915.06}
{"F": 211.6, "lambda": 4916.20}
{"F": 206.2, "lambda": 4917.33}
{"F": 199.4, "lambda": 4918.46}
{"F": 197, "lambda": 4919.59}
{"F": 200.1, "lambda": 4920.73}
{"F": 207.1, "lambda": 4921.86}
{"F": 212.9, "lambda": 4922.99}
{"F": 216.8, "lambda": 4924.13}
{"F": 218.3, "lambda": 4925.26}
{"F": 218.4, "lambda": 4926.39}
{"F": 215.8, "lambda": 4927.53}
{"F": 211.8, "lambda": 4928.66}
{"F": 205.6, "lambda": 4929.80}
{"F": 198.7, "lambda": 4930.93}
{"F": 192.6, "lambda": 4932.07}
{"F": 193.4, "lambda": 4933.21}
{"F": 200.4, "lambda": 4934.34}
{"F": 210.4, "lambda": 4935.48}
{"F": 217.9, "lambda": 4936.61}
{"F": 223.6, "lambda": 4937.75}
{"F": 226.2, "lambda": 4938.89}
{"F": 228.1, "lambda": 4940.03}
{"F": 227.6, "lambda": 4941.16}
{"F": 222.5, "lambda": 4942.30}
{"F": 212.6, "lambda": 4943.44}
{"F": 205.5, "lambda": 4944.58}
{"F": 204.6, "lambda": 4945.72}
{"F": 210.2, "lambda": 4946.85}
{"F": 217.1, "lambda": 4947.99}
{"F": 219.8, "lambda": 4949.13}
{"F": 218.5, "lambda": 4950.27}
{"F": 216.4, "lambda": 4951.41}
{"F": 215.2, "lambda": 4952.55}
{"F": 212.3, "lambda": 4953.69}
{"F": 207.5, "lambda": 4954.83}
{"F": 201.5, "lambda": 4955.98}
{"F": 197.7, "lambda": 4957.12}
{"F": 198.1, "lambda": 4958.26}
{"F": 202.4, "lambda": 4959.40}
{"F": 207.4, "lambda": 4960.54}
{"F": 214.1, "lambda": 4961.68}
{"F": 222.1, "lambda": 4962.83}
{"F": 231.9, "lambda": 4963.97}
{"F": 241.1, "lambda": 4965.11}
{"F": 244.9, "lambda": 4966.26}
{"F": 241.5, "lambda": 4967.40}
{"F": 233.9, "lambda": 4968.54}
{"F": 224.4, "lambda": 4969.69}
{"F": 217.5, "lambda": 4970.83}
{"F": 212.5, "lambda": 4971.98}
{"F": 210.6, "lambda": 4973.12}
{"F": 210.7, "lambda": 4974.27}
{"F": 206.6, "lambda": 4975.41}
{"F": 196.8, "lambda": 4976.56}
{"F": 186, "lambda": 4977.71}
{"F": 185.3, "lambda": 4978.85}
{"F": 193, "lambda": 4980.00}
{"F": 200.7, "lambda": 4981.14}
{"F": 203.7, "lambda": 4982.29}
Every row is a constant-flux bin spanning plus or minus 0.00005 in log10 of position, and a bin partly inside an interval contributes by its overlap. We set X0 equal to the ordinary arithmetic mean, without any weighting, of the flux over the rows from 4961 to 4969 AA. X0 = 233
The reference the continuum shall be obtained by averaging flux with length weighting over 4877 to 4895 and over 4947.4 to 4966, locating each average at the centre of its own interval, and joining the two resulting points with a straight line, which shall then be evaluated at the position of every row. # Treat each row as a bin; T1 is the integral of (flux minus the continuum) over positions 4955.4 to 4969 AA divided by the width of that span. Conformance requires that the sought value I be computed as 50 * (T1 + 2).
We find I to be 390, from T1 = 6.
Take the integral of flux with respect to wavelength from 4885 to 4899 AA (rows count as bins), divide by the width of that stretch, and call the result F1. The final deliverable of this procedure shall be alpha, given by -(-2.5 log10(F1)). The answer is 5.88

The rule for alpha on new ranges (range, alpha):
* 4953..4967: 5.83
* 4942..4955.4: 5.82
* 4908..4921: 5.81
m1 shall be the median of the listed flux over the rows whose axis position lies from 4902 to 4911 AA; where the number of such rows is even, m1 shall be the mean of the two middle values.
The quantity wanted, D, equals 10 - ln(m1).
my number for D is 4.60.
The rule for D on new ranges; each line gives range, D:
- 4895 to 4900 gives 4.58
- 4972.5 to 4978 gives 4.67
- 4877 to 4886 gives 4.63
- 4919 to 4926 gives 4.65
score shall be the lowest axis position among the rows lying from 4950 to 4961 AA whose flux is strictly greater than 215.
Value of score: 4950.27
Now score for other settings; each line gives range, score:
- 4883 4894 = 4885.73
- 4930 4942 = 4936.61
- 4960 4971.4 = 4962.83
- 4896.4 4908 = 4896.99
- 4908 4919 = 4908.28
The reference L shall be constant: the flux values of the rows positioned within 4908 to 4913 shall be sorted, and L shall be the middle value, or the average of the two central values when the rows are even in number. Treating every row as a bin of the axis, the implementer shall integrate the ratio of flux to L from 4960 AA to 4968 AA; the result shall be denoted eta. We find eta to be 8.4 AA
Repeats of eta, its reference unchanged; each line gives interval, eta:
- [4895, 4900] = 5.2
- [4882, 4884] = 1.9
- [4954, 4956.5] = 2.3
